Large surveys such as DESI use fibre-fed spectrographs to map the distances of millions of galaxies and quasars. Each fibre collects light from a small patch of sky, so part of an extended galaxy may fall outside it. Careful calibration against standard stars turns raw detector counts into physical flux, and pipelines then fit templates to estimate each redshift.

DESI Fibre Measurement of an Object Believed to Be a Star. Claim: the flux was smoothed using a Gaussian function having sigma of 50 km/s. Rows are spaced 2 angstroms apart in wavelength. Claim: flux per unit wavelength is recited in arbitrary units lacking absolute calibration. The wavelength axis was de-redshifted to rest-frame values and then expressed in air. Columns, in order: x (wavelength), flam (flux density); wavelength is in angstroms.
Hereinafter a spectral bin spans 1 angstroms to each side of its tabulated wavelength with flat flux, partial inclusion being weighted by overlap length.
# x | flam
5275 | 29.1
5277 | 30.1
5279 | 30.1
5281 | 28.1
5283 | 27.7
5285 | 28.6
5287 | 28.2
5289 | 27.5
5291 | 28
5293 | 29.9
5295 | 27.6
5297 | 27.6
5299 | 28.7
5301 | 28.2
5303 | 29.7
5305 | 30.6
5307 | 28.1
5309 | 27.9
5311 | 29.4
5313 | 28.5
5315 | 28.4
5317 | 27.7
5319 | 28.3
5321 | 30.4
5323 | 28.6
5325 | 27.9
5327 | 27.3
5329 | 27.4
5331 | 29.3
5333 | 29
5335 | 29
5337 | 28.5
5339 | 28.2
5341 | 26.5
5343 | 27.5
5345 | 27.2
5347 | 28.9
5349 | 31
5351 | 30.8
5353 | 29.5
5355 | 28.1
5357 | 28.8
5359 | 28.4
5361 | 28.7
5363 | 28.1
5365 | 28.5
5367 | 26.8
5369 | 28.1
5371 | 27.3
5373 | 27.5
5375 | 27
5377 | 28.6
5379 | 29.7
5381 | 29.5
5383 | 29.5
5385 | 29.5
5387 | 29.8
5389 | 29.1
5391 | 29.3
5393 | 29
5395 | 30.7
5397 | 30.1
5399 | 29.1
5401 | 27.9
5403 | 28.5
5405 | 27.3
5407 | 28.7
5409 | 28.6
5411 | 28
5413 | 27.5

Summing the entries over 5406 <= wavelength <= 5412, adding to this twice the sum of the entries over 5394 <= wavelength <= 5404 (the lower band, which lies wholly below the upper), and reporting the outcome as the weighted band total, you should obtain 378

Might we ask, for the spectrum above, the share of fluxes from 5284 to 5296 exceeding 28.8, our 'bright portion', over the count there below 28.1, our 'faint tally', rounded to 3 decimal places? 0.056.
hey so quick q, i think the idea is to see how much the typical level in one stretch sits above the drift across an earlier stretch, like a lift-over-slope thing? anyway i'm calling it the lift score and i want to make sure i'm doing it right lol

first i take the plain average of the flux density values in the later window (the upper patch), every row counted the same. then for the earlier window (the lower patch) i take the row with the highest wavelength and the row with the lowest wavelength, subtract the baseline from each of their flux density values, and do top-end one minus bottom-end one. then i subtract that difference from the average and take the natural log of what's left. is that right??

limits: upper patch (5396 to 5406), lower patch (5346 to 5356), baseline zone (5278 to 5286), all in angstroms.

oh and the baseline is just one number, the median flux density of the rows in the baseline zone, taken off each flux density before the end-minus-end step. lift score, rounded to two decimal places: 3.38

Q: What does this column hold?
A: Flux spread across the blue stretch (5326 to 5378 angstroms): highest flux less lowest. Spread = 4.5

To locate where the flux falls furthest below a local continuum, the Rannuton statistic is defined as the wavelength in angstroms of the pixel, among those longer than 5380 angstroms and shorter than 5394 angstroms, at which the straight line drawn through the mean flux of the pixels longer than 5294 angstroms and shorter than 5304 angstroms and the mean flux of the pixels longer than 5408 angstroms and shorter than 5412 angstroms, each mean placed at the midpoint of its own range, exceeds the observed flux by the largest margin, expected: 5393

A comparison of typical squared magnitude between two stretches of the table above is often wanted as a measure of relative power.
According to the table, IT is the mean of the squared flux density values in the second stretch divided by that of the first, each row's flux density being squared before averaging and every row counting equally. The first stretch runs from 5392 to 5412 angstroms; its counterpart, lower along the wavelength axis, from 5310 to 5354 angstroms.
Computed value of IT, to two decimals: 0.99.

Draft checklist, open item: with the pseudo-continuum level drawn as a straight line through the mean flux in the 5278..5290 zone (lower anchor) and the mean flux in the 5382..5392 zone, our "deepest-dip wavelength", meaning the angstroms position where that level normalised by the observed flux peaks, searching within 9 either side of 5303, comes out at 5297 angstroms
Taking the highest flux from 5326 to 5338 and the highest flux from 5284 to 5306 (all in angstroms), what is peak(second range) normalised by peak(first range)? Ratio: 1.04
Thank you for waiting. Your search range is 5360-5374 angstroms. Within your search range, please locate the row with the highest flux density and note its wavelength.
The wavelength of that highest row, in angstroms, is 5361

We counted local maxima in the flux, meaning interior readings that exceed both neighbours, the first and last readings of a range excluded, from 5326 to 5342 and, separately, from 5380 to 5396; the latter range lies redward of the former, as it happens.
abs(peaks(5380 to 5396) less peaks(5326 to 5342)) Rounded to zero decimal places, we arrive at 1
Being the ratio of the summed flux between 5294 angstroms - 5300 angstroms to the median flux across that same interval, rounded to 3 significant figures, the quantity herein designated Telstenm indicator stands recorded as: 3.04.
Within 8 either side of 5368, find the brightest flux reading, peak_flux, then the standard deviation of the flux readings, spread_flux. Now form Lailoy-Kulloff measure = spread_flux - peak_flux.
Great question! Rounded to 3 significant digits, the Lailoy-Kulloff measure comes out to -28.0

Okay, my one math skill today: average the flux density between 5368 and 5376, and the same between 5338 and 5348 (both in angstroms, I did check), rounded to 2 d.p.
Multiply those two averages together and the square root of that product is 27.57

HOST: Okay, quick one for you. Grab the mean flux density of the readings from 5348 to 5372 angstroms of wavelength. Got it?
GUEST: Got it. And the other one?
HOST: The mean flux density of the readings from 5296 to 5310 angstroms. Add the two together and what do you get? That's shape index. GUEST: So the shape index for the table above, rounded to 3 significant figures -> 57.4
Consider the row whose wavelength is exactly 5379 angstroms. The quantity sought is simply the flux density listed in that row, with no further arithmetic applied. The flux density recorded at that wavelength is 29.7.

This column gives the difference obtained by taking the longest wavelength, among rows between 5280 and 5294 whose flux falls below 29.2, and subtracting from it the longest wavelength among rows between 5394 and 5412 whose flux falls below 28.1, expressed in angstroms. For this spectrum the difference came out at -120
